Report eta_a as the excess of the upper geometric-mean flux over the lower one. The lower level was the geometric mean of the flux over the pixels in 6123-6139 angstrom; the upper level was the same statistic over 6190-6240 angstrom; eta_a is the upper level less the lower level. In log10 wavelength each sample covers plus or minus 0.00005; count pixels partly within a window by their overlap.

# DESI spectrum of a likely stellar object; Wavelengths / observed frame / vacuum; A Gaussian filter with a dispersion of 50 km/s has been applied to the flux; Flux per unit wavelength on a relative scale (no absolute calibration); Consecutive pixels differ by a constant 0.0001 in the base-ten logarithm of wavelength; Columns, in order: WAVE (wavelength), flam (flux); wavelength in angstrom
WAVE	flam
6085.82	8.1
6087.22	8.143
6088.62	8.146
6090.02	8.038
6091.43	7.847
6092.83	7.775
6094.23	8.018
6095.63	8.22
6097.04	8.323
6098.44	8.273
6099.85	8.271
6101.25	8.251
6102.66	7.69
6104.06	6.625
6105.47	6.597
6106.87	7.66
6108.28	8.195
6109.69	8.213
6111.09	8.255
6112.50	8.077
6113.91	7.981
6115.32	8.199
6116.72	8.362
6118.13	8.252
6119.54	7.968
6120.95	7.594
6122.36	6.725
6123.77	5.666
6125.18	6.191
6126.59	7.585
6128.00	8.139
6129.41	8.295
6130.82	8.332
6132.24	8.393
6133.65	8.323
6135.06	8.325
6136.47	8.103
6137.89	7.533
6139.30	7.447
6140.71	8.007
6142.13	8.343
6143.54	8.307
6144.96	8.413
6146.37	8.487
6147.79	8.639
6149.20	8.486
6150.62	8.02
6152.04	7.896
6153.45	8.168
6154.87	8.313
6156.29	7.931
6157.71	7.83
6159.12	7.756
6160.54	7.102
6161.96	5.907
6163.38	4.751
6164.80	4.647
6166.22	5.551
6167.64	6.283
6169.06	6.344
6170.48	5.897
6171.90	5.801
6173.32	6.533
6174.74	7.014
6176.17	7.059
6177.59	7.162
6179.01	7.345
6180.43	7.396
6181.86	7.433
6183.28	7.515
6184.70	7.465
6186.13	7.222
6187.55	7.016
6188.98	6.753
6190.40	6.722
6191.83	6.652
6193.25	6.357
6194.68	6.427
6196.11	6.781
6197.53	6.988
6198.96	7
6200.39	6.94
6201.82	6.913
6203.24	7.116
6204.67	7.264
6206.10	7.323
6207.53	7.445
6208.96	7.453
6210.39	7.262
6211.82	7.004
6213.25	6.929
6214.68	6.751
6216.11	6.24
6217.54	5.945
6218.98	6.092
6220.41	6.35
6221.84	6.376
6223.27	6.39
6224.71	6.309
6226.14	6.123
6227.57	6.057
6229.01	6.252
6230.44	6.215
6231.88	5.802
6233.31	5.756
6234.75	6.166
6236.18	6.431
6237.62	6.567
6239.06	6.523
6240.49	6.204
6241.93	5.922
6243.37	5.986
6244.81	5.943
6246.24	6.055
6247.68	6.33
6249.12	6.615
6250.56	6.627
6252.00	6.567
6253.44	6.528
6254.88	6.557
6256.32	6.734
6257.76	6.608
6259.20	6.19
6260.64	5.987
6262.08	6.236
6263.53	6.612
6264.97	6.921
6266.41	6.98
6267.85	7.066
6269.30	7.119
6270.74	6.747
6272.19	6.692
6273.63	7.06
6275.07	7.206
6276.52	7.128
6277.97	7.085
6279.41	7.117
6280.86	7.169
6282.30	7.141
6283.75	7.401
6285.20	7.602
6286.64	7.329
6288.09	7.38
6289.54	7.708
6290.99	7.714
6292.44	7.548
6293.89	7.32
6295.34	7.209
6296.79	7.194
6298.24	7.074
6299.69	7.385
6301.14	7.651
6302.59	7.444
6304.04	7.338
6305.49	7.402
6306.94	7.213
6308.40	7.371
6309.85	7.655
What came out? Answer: -1.08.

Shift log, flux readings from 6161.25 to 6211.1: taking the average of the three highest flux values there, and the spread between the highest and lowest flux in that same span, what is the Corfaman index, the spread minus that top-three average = -4.6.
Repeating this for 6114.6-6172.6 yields -4.5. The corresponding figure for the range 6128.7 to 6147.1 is -7.4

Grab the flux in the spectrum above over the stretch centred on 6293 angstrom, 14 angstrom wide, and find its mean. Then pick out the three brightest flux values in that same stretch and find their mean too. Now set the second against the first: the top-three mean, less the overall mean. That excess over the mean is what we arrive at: 0.27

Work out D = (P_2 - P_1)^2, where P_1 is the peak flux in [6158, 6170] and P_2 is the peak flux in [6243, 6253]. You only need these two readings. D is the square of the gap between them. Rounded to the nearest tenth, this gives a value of 1.3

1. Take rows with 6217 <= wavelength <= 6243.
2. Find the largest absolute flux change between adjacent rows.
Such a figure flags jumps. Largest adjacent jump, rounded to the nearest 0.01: 0.41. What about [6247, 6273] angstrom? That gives 0.42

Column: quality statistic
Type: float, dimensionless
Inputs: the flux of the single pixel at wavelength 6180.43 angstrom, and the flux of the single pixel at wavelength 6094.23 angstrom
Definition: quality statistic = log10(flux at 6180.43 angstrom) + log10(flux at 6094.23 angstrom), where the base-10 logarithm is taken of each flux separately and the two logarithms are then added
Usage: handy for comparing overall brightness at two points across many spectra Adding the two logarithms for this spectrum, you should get 1.77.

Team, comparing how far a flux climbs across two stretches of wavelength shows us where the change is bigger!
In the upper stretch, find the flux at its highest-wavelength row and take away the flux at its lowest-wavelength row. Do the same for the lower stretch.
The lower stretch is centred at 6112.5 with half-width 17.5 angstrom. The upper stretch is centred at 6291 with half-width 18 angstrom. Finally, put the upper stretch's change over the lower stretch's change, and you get 4.1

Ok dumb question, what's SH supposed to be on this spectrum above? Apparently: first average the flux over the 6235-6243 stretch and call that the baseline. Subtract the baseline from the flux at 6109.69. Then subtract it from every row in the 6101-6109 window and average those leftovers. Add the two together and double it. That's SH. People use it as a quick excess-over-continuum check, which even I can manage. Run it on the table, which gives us 6.1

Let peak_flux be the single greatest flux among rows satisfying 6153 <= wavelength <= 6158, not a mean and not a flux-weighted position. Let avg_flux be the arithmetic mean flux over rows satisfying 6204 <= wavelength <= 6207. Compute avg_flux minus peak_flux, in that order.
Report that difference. -1.0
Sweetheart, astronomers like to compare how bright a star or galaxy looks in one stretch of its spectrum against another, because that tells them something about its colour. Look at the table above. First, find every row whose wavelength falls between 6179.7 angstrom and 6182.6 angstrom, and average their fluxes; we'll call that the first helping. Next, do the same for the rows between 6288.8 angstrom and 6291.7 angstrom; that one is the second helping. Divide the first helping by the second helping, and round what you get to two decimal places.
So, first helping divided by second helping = 0.96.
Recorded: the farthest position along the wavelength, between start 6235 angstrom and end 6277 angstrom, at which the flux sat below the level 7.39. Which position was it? 6276.52 angstrom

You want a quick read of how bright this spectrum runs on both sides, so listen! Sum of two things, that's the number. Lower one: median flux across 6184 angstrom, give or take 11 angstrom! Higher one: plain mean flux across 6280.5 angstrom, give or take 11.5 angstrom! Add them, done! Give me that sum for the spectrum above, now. 14.3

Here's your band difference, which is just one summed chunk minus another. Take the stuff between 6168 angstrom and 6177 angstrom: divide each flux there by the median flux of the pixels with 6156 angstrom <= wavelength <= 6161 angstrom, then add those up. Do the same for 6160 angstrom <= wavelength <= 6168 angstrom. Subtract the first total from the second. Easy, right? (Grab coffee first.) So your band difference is -0.6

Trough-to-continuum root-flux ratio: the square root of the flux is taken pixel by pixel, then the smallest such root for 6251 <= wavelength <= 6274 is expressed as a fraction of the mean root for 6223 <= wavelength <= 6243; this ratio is 0.98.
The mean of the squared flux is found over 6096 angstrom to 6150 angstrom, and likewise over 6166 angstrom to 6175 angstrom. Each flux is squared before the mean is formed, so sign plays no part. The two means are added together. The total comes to 102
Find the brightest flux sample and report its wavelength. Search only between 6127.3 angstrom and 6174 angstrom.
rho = 6147.79 angstrom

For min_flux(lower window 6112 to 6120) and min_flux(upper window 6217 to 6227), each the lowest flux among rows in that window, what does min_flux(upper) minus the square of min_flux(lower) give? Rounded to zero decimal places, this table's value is -58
